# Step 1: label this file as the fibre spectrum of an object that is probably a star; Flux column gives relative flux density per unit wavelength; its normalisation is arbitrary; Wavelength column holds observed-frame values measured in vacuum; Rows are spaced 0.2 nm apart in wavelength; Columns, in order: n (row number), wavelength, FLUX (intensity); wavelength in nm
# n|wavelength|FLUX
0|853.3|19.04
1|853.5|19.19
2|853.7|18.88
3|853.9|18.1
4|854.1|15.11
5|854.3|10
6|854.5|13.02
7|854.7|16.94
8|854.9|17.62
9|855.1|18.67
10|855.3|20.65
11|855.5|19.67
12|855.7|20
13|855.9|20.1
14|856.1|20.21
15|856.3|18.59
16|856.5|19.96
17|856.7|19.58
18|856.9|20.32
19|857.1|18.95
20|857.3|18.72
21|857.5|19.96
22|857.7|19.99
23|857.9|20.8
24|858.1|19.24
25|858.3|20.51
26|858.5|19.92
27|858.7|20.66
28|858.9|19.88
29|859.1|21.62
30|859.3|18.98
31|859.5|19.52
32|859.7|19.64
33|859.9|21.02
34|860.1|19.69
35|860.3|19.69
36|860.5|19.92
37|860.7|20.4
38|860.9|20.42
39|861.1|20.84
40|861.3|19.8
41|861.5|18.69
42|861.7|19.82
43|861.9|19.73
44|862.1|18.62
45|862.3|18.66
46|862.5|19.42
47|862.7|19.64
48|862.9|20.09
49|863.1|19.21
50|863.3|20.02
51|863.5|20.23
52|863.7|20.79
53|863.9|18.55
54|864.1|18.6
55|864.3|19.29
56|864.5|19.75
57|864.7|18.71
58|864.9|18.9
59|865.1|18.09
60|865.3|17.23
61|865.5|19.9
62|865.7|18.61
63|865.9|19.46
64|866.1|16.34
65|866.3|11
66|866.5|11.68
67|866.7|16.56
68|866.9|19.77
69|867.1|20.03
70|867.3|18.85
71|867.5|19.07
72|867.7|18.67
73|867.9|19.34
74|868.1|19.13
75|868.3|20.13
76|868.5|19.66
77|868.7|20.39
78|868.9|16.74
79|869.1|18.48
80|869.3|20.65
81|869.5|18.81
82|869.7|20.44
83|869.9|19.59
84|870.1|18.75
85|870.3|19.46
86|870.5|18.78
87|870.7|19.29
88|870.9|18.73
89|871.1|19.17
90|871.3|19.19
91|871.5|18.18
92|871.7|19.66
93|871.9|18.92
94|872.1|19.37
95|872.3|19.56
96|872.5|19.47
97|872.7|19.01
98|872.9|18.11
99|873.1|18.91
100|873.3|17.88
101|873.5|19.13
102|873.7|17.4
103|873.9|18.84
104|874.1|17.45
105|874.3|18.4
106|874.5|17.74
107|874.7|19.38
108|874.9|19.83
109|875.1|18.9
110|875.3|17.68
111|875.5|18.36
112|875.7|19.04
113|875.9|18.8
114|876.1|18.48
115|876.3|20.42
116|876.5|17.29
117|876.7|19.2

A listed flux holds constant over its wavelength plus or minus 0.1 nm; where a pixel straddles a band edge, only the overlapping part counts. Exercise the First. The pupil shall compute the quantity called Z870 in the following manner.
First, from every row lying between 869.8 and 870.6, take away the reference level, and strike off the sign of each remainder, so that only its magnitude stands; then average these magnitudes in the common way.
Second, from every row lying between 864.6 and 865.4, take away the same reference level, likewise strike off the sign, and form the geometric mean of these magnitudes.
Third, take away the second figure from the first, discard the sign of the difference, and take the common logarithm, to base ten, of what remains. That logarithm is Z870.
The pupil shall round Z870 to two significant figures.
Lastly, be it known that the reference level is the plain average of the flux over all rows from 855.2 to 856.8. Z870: -0.10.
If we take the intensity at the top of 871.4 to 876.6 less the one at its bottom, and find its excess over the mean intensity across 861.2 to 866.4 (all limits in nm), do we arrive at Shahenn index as -19.7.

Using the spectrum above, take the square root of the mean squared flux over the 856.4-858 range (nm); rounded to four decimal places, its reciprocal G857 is 0.0505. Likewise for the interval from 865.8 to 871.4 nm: 0.0536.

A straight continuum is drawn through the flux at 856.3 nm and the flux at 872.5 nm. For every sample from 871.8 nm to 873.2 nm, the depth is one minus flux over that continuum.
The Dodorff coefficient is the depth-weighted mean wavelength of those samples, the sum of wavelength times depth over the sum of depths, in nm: 872.73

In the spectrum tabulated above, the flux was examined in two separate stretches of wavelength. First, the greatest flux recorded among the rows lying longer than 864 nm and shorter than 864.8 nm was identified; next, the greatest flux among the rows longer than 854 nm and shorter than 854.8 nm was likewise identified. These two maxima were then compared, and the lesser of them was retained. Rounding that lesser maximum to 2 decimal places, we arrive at 16.94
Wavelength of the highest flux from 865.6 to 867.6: 867.1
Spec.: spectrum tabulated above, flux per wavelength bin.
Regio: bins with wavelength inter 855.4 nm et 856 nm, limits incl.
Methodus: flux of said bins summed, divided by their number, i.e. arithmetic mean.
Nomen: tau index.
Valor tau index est 19.9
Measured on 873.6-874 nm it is 18.1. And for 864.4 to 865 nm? 19.1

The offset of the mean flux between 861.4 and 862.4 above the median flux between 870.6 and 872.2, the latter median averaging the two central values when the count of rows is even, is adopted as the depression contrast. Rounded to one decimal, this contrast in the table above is -0.1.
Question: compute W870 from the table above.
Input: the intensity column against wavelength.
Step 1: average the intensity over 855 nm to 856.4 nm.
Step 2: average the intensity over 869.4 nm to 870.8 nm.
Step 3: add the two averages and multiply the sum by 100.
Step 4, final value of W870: 3900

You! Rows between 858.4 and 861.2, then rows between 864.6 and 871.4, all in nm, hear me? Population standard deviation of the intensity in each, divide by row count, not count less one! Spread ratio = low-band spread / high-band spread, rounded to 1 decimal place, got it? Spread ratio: 0.3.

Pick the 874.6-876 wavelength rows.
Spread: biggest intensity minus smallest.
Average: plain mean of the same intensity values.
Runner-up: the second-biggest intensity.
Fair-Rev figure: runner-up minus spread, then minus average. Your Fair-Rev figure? -1.63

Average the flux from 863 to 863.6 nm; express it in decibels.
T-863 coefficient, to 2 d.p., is 12.97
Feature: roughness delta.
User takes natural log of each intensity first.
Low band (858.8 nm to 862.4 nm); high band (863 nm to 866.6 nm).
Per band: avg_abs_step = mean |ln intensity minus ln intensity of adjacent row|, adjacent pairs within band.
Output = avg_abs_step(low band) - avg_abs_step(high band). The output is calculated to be -0.037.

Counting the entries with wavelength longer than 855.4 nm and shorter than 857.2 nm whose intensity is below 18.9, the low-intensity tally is 1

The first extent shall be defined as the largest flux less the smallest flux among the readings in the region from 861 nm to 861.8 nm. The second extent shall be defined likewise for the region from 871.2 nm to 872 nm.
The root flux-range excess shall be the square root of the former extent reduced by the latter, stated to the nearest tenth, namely 0.8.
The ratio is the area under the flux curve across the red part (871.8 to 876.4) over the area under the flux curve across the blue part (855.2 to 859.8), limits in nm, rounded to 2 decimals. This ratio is 0.94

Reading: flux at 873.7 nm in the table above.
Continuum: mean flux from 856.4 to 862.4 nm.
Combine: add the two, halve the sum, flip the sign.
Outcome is -18.6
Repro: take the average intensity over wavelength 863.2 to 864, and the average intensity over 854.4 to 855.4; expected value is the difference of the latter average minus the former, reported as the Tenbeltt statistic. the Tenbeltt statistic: -2.5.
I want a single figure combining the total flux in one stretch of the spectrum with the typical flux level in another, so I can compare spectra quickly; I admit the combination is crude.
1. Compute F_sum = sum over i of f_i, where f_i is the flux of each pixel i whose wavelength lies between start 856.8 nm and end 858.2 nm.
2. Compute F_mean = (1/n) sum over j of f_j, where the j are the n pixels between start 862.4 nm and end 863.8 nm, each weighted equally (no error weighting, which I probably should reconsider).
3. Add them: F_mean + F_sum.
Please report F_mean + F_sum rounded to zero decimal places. 158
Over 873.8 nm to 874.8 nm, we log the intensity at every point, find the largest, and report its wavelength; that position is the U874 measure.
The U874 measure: 874.7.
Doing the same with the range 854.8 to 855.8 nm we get 855.3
